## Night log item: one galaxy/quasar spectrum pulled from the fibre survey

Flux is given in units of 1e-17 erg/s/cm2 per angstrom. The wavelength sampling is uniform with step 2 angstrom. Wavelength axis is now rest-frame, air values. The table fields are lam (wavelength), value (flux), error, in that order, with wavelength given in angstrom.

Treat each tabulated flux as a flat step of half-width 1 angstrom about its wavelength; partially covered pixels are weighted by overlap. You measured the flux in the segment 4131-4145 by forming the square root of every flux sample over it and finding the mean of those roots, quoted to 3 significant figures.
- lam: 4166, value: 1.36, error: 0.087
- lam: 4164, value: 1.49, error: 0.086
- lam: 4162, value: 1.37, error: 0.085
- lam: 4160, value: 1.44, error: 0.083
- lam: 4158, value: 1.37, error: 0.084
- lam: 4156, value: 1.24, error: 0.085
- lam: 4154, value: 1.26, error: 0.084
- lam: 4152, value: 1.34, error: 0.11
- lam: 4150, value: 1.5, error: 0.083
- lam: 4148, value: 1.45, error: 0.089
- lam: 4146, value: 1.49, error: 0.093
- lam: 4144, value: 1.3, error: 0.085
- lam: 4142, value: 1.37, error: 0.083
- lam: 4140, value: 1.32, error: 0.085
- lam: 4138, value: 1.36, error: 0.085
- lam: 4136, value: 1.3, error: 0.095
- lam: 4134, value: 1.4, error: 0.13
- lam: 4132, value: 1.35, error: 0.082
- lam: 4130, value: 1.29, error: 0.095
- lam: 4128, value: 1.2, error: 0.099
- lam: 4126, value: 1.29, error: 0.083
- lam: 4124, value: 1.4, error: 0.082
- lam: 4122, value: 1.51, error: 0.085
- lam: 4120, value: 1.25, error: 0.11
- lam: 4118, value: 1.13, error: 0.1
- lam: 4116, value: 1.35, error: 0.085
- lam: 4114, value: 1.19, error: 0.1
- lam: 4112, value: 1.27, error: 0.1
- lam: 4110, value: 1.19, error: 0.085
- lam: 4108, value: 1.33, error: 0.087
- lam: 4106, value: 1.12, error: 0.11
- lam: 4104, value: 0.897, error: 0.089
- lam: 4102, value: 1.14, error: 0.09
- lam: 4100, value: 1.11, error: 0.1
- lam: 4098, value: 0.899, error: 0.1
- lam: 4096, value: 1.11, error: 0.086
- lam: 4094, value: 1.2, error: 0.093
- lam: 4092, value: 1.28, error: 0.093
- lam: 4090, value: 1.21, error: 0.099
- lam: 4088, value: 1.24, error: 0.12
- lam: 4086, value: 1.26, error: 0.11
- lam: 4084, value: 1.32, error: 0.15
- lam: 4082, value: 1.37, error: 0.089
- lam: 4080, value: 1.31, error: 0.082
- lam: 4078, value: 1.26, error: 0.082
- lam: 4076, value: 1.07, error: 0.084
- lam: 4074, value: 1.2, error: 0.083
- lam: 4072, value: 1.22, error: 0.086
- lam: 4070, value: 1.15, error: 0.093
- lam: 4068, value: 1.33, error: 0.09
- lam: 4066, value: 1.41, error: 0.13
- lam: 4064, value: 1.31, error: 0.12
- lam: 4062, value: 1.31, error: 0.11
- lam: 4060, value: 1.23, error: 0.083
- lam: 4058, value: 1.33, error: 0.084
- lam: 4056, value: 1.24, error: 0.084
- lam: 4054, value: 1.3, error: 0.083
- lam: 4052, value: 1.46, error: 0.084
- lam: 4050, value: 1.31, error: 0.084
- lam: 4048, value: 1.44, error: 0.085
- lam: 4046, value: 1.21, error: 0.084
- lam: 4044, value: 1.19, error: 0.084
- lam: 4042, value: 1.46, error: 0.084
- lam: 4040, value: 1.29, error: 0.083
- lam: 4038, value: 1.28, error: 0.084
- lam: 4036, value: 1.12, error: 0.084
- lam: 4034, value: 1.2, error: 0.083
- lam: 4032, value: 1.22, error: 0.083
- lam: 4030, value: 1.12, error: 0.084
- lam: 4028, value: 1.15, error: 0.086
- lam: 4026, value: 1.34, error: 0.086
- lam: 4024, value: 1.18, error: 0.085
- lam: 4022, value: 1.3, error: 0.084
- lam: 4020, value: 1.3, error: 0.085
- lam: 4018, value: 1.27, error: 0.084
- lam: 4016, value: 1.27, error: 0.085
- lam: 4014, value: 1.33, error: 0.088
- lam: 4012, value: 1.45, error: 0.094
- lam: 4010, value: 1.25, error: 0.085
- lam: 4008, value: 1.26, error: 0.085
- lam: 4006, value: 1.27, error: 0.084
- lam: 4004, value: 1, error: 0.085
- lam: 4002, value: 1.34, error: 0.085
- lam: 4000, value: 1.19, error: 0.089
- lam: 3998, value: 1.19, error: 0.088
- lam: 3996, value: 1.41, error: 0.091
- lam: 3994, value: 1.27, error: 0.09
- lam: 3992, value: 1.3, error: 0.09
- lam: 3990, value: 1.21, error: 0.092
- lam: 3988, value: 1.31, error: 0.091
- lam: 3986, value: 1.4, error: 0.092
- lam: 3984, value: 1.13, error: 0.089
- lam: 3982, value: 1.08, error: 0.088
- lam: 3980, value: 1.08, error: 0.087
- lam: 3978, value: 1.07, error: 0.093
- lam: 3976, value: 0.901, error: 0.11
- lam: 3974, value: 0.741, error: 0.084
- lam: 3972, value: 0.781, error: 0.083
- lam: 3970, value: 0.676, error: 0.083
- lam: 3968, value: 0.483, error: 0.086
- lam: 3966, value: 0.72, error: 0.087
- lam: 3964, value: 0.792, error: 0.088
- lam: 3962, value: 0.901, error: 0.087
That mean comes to 1.16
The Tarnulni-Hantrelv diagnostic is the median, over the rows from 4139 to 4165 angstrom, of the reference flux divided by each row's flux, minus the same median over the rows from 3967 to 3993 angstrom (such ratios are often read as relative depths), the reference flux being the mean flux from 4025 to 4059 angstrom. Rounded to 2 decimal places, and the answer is -0.25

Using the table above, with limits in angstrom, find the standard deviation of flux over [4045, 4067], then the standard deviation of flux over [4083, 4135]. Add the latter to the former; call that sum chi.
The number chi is 0.22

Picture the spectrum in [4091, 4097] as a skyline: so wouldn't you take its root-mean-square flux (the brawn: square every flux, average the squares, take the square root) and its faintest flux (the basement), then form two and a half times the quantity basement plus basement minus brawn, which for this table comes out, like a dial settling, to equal 2.55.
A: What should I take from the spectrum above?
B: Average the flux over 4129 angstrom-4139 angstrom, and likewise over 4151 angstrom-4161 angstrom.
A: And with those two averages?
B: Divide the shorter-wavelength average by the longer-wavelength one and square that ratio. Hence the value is 1.02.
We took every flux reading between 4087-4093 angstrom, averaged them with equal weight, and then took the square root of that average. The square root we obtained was 1.12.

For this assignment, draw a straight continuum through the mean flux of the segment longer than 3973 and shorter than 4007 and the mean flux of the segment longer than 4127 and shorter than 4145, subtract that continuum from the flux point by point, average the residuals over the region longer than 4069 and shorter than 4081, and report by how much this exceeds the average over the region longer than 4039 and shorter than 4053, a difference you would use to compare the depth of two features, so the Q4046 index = -0.17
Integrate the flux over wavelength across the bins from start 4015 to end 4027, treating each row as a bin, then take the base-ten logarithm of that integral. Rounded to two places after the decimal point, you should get 1.19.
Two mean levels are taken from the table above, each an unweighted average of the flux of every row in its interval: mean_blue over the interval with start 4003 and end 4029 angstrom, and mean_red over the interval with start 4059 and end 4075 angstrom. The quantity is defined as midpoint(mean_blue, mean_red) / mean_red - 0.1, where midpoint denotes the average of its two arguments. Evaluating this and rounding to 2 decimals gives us 0.90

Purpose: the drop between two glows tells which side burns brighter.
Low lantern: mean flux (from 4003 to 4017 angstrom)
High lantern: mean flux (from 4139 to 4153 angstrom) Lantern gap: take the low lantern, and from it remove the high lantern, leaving -0.13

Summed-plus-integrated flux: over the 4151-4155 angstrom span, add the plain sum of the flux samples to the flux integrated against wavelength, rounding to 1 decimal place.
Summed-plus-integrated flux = 7.8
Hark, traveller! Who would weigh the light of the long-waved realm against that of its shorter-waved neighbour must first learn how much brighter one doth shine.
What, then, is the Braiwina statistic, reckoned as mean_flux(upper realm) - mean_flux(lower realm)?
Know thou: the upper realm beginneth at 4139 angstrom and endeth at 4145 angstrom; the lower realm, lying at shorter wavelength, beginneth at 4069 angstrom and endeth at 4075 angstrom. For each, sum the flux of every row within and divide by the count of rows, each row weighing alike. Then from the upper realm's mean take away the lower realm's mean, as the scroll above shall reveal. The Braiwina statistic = 0.14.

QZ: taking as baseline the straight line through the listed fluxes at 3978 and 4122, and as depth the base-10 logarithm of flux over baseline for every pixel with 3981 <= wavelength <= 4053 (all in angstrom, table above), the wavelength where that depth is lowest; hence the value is 4004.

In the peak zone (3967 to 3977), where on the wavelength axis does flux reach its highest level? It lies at 3976 angstrom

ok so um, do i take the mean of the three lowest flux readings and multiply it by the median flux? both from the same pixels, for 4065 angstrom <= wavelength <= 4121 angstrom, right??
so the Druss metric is 1.16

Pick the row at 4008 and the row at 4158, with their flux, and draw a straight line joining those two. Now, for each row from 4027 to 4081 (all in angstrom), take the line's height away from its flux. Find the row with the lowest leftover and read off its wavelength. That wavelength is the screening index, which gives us 4076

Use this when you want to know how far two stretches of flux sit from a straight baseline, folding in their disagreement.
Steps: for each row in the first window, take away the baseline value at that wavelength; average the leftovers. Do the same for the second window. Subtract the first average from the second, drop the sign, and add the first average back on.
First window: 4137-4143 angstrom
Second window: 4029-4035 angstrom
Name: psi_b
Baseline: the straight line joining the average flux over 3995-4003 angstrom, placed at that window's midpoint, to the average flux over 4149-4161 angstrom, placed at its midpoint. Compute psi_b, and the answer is 0.12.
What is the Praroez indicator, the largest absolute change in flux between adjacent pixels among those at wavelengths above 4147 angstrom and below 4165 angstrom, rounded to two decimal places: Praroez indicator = 0.16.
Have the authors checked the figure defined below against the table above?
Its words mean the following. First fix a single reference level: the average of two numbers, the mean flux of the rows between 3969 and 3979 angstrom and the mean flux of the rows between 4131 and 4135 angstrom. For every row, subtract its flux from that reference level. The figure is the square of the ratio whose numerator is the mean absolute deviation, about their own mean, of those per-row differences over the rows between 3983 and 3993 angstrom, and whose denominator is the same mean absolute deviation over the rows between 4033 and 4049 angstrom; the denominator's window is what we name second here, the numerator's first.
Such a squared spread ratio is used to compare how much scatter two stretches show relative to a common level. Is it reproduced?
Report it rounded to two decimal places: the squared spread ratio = 0.73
